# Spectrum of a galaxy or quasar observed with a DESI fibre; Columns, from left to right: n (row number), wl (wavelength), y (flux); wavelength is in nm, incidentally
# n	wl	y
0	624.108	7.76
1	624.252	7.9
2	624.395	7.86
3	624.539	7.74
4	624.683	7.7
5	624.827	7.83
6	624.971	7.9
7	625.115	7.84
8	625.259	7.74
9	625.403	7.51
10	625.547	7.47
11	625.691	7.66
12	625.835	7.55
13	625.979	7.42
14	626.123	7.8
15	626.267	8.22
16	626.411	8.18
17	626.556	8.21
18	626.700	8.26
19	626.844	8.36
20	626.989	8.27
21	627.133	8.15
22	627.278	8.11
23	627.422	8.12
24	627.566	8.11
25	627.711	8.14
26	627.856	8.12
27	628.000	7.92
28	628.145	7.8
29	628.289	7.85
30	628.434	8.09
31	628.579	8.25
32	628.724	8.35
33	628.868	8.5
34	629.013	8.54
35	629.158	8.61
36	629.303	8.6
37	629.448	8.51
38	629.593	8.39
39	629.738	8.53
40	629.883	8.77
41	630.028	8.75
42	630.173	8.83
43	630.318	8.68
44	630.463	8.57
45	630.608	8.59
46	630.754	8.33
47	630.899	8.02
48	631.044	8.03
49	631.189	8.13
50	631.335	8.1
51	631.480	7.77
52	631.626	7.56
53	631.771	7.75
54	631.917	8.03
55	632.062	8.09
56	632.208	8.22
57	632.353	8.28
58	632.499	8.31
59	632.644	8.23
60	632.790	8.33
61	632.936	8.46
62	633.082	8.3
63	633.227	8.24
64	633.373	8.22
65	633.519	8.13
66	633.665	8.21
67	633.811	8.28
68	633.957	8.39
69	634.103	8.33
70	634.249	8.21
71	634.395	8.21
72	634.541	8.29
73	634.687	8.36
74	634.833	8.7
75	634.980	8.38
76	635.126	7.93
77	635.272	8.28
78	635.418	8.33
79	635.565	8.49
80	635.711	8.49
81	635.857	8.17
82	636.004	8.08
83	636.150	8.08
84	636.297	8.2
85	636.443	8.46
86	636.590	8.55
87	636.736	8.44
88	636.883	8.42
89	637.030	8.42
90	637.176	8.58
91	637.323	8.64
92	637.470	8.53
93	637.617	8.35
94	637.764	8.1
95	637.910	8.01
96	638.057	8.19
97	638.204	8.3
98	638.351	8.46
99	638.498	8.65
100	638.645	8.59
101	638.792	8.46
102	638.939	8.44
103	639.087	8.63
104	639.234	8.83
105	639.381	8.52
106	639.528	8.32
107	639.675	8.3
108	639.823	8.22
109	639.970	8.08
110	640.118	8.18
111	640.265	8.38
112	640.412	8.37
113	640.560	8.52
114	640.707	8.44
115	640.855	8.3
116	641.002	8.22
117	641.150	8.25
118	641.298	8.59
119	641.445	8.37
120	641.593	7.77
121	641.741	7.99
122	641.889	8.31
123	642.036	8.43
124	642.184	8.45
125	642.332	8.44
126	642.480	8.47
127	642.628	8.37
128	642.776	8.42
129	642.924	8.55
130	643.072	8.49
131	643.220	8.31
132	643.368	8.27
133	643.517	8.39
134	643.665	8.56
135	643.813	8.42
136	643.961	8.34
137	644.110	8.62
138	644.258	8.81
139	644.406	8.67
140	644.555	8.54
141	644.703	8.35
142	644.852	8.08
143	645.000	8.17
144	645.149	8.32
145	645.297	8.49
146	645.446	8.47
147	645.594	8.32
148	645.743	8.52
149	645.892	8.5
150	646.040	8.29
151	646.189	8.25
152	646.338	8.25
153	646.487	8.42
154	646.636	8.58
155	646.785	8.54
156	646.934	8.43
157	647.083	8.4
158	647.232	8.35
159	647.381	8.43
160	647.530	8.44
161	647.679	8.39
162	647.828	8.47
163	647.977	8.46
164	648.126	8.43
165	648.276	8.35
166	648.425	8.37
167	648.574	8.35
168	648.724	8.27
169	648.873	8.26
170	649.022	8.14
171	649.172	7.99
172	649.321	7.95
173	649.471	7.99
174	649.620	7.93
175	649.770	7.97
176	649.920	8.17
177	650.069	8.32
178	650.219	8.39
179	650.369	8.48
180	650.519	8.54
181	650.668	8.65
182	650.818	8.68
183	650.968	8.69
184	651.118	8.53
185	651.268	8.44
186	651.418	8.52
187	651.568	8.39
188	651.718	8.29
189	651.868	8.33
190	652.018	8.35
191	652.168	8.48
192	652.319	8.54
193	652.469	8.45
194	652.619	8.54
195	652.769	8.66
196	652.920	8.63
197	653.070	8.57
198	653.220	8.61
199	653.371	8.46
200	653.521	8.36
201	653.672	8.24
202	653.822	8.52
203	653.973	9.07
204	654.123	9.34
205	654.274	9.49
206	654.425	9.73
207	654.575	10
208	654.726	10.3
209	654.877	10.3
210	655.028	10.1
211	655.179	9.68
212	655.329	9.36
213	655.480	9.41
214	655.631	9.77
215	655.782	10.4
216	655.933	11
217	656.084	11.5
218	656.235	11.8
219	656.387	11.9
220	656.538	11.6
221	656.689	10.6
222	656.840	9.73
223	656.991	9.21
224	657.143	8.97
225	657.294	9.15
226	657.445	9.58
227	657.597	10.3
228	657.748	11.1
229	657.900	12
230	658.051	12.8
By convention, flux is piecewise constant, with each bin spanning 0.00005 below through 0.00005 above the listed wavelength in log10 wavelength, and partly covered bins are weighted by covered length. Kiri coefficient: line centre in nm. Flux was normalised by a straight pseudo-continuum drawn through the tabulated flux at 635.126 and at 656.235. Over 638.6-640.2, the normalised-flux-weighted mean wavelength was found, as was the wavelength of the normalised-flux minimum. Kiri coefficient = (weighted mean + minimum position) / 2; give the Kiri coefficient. 639.67 nm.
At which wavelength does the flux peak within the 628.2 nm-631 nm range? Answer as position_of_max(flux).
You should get 630.173 nm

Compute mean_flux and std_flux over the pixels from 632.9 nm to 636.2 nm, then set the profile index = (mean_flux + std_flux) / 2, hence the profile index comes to 4.22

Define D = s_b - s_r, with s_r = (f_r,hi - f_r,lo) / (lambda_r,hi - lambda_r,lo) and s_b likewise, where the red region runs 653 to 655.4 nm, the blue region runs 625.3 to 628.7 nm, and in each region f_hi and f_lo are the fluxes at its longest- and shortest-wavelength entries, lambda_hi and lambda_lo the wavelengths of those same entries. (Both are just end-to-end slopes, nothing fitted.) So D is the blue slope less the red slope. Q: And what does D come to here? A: -0.12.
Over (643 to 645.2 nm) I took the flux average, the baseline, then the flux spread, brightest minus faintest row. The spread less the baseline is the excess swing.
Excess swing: -7.7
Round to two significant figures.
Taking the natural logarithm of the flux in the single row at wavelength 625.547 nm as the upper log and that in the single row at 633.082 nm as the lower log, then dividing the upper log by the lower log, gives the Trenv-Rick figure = 0.95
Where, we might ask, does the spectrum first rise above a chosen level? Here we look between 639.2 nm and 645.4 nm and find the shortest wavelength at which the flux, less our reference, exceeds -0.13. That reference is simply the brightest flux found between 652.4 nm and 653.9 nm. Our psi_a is 639.234 nm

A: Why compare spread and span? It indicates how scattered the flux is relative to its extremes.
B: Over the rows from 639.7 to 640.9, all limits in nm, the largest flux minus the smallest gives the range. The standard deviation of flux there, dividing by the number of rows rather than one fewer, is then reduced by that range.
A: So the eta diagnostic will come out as -0.30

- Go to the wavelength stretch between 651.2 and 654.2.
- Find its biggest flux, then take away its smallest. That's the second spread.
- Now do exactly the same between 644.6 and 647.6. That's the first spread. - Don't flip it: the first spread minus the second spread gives -0.60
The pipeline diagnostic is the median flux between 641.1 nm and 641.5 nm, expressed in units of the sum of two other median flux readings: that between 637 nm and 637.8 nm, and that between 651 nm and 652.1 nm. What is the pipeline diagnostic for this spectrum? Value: 0.496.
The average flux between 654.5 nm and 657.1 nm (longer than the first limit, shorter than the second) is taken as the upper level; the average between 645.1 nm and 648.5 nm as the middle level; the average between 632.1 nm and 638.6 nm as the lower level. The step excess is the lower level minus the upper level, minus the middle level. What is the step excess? -10.5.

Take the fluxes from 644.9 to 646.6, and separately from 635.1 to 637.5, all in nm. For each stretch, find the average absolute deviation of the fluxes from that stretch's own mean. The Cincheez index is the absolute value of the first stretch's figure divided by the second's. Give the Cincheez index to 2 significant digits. 0.63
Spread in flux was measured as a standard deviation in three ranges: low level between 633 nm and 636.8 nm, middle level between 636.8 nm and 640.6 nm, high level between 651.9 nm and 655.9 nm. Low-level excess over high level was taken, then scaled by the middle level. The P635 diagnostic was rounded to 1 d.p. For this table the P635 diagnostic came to -2.8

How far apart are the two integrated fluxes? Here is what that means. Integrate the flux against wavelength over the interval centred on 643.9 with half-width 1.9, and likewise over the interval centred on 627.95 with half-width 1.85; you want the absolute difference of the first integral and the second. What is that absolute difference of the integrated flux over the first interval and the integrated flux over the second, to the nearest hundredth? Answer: 1.57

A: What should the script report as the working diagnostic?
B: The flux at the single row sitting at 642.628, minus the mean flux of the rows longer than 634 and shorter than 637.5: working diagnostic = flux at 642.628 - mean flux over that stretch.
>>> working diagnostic 0.0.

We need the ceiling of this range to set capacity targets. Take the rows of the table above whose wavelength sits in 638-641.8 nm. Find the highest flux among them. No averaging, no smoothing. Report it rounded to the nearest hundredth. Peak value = 8.83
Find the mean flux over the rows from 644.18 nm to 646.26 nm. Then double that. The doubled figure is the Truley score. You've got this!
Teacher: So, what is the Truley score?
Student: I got 16.8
